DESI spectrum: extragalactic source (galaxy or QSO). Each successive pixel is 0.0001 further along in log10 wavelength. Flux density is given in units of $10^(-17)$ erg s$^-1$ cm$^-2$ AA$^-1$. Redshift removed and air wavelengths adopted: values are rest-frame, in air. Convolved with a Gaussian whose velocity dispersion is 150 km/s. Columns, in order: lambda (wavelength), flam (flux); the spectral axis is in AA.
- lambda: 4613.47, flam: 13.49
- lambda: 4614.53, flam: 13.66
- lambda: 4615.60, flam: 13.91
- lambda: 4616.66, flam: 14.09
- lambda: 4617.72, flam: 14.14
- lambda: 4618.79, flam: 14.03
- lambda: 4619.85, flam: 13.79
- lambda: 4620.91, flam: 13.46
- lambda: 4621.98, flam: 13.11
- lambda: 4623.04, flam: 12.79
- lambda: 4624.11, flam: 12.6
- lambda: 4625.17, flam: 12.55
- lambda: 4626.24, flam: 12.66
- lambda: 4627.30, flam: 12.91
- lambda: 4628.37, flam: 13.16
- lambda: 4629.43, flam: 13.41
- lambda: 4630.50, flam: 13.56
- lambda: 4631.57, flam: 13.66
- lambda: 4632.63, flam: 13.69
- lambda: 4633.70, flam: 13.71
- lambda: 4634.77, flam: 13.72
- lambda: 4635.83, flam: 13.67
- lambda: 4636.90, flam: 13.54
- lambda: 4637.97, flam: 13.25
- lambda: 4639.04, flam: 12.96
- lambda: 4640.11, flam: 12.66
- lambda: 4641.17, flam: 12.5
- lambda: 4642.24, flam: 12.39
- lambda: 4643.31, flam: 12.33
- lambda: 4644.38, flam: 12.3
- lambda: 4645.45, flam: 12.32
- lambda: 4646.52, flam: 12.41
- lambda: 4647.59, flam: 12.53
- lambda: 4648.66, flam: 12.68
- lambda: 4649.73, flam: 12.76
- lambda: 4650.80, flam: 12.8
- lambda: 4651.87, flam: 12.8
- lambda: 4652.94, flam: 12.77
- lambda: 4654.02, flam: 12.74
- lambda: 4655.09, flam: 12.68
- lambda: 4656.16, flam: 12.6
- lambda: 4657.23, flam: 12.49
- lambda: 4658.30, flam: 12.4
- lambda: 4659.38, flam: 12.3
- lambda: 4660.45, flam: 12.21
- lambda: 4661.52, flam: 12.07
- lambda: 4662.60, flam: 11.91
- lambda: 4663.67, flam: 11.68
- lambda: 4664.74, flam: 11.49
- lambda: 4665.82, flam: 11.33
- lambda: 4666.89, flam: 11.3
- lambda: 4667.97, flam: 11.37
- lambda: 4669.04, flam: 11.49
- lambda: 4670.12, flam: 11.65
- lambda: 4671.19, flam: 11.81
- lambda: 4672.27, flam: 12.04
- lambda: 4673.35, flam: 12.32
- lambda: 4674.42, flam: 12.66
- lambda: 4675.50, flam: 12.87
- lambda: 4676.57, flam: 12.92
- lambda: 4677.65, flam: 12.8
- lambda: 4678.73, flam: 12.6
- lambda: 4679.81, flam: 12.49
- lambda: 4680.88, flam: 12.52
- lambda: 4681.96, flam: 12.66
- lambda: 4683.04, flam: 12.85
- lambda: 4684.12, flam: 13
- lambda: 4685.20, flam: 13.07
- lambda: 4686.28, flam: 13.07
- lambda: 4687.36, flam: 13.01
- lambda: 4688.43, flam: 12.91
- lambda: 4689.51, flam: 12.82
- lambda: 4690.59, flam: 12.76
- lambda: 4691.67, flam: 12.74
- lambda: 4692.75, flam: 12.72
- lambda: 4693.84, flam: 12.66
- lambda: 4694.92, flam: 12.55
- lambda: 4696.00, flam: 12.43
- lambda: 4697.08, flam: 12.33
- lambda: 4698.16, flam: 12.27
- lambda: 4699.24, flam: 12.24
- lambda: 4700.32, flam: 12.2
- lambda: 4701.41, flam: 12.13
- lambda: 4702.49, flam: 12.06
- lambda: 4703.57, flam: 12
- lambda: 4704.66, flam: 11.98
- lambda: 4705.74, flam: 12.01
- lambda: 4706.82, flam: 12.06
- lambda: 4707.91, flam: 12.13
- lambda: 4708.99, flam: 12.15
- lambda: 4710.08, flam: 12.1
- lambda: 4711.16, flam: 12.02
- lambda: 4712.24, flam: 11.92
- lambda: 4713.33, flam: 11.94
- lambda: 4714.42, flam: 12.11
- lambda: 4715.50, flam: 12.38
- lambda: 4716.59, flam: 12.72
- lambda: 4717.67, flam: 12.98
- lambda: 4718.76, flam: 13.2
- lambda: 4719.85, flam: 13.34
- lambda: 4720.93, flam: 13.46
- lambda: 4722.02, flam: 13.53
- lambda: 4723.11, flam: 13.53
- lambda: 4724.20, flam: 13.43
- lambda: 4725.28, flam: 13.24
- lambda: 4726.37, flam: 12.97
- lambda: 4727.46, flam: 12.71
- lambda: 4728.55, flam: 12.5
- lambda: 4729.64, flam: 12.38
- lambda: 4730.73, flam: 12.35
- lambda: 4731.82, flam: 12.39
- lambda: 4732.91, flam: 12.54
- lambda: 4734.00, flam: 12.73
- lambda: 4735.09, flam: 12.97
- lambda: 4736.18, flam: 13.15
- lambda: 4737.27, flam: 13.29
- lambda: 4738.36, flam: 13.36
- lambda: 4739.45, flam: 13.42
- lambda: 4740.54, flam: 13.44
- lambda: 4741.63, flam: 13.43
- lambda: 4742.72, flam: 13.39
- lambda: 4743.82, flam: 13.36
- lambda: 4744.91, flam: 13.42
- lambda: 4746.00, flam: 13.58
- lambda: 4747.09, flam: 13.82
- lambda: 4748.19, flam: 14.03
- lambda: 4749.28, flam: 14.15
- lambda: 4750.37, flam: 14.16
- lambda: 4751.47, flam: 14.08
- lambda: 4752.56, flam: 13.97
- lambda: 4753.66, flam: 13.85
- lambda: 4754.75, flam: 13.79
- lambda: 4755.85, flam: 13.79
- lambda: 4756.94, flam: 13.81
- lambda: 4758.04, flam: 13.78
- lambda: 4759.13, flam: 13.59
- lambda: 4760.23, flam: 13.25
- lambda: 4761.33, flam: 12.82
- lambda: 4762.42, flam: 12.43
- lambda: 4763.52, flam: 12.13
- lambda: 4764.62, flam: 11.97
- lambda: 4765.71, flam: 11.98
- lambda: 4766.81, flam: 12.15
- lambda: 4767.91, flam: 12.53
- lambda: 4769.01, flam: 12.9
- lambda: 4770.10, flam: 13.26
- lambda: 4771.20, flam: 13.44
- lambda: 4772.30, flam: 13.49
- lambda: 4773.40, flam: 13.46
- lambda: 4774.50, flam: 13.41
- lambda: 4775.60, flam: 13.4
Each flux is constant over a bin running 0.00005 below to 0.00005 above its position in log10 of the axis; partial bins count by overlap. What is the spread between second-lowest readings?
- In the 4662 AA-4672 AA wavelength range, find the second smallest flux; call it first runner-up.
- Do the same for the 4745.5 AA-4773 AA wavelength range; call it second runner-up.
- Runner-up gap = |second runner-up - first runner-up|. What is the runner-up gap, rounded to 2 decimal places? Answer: 0.65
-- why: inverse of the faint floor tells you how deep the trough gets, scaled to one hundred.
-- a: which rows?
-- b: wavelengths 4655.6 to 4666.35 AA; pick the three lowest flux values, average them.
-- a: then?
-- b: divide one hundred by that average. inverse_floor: 8.70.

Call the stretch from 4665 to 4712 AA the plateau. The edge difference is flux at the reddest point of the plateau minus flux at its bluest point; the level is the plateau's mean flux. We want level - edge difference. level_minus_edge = 11.7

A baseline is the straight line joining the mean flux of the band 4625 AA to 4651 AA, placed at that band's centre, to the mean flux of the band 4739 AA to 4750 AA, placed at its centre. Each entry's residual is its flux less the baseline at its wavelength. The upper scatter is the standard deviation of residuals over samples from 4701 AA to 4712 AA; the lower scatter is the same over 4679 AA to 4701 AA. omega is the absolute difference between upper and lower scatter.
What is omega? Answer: 0.24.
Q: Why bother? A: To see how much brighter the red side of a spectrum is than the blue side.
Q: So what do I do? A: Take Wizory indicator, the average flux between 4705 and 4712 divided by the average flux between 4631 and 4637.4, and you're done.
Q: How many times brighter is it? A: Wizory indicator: 0.88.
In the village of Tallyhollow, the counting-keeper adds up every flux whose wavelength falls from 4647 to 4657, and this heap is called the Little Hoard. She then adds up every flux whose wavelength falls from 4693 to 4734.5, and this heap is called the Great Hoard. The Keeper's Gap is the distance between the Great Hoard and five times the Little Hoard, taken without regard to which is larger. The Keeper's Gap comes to 96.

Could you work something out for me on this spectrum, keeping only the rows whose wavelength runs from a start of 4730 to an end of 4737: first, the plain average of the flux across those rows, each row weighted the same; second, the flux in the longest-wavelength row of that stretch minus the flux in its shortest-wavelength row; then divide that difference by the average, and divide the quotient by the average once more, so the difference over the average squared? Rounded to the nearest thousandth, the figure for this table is 0.005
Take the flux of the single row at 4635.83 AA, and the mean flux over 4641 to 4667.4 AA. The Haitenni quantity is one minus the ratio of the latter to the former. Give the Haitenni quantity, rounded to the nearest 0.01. 0.10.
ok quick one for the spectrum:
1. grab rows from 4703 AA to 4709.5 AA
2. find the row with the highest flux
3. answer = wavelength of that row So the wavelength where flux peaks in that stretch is 4708.99 AA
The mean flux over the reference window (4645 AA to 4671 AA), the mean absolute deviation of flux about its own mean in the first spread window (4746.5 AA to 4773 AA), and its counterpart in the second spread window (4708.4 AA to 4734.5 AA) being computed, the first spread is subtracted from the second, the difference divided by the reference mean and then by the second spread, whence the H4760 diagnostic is -0.030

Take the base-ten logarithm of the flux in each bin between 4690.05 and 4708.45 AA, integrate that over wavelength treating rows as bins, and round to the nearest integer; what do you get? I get 20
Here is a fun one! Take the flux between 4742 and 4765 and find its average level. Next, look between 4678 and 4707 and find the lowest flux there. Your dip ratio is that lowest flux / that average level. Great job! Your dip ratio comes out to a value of 0.89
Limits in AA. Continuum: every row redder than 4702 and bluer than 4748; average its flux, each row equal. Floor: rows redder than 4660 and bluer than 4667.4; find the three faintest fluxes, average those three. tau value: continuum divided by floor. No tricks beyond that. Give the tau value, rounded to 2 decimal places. 1.13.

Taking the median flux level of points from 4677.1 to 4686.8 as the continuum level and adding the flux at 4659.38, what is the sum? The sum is 25.1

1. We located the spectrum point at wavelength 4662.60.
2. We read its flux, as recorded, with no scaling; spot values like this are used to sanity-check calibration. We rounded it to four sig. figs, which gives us 11.91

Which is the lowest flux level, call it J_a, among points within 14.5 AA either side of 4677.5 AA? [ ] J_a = 11.3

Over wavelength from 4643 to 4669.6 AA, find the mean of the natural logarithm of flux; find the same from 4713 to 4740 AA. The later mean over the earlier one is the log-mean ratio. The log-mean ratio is 1.02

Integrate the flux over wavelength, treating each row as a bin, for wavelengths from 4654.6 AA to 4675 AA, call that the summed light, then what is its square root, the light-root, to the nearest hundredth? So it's 15.64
